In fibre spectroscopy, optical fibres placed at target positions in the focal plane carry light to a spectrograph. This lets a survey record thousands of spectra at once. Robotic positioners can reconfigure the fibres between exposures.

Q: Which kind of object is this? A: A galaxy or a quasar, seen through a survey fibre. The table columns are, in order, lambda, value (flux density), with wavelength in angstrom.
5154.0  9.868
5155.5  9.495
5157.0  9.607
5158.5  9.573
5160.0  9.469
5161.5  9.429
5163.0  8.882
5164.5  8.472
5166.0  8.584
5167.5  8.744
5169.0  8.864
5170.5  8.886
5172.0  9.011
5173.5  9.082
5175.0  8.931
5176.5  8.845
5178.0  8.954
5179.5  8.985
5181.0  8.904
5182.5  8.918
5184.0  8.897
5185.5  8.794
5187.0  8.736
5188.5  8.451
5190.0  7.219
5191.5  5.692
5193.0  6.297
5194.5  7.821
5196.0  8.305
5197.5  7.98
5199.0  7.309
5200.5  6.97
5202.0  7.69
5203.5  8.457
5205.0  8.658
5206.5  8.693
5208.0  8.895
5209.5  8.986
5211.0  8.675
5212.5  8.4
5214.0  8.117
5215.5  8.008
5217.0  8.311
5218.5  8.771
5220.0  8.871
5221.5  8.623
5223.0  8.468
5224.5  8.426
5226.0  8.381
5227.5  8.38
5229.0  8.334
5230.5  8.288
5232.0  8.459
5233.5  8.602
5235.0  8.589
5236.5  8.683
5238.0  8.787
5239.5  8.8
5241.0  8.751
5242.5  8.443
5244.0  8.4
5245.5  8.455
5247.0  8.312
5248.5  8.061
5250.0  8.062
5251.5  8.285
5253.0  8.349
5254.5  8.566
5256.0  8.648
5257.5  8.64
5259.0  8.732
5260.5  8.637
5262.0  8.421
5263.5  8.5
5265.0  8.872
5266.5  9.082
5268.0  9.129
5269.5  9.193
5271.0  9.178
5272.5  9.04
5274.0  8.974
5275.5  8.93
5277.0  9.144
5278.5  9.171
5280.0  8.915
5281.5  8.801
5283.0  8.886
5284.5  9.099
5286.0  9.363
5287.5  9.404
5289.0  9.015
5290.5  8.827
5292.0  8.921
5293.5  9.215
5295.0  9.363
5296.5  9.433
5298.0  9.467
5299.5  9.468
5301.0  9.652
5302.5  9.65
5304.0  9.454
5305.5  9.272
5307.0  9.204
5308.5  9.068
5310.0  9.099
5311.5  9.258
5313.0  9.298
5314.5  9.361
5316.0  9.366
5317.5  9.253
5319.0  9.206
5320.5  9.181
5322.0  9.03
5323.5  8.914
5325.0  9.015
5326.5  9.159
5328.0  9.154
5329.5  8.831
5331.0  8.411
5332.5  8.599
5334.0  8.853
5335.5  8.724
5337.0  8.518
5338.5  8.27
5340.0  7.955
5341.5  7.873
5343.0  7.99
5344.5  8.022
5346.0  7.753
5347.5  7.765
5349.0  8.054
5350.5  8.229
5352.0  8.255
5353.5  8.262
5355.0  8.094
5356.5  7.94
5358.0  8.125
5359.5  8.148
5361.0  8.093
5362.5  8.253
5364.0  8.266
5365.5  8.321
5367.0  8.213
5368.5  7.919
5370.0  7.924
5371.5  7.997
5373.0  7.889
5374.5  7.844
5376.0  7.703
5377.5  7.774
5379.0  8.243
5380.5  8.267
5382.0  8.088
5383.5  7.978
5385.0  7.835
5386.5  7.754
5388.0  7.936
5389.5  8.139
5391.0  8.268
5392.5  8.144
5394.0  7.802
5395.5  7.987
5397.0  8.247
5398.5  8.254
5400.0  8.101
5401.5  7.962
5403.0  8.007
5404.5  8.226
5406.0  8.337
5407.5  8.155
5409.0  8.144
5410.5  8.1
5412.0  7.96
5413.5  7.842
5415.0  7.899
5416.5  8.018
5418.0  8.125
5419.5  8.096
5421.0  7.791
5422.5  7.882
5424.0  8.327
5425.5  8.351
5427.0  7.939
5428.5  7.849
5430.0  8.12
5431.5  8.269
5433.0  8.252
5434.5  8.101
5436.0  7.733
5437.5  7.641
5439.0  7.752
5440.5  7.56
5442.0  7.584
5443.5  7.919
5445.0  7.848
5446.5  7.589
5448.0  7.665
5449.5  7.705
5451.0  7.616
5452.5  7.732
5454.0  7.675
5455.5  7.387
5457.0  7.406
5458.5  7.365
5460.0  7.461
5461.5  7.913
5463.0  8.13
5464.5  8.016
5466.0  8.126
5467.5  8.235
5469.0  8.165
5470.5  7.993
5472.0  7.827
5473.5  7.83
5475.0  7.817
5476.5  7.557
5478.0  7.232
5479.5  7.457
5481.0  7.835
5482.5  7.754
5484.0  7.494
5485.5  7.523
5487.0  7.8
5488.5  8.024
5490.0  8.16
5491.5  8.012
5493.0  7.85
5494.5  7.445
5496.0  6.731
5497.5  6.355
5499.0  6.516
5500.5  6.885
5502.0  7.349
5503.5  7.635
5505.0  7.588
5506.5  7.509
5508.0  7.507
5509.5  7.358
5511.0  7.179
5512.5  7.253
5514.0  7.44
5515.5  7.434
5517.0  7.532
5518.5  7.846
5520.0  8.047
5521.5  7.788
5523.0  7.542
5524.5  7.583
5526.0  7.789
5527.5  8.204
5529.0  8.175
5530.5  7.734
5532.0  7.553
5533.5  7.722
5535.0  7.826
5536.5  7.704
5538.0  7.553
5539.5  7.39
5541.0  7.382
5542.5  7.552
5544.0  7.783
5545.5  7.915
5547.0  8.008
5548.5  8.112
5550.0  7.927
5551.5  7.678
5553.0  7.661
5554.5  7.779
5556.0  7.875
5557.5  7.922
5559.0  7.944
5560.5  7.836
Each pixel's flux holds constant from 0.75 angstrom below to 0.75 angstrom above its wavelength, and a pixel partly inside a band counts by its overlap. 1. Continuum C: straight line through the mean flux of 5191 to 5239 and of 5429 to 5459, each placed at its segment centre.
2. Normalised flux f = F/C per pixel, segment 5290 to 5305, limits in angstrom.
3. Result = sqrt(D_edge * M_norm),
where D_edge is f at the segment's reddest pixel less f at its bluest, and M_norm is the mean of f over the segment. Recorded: 0.31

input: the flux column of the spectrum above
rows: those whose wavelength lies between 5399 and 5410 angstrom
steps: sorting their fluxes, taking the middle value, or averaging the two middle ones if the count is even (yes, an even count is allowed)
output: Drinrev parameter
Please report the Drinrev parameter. 8.1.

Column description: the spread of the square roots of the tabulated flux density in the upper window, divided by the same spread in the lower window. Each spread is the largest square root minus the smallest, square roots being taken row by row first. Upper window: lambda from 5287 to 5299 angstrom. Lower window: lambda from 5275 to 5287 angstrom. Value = 1.1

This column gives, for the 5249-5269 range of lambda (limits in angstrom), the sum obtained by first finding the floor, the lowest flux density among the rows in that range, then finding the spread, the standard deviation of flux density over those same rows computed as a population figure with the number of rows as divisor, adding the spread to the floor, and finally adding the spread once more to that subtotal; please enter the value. 8.6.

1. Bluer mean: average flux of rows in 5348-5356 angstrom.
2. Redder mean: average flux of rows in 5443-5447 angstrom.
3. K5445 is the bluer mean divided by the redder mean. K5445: 1.05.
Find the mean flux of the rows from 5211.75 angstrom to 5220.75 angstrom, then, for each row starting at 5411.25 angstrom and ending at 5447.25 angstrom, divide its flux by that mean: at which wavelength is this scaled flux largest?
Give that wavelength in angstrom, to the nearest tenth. 5425.5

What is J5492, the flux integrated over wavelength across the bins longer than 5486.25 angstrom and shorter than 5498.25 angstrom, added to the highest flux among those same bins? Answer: 99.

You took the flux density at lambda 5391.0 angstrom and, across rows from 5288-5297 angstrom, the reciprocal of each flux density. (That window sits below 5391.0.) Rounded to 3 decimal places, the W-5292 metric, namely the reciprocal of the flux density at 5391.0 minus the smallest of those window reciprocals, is 0.015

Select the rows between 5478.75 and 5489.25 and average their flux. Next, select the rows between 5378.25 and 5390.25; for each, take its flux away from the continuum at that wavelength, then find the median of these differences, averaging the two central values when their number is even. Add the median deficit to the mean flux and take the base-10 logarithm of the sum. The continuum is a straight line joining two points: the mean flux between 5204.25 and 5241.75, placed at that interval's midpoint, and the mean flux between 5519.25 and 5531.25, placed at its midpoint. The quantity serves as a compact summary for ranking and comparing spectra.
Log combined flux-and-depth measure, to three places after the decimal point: 0.895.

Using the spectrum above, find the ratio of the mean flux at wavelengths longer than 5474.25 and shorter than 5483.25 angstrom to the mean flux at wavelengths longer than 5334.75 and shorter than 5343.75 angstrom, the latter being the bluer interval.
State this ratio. 0.925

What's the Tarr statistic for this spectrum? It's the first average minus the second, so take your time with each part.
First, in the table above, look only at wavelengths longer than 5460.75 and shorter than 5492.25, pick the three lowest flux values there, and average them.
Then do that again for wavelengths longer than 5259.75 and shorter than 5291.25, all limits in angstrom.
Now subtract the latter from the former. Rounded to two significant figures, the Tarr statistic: -1.1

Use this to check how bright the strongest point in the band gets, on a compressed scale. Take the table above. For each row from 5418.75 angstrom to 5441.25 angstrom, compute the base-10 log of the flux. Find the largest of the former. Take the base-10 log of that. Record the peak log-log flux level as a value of -0.035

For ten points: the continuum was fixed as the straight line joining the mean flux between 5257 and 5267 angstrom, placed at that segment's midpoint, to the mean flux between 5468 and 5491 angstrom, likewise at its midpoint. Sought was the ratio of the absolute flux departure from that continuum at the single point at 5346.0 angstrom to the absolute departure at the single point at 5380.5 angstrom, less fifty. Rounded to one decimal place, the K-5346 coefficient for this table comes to -42.5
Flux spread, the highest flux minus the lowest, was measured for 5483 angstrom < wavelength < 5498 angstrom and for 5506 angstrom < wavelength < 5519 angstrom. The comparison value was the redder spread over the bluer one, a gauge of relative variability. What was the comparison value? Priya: 0.37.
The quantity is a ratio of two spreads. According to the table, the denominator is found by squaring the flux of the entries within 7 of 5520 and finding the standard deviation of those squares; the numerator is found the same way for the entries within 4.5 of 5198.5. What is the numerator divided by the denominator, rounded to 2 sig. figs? 2.2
